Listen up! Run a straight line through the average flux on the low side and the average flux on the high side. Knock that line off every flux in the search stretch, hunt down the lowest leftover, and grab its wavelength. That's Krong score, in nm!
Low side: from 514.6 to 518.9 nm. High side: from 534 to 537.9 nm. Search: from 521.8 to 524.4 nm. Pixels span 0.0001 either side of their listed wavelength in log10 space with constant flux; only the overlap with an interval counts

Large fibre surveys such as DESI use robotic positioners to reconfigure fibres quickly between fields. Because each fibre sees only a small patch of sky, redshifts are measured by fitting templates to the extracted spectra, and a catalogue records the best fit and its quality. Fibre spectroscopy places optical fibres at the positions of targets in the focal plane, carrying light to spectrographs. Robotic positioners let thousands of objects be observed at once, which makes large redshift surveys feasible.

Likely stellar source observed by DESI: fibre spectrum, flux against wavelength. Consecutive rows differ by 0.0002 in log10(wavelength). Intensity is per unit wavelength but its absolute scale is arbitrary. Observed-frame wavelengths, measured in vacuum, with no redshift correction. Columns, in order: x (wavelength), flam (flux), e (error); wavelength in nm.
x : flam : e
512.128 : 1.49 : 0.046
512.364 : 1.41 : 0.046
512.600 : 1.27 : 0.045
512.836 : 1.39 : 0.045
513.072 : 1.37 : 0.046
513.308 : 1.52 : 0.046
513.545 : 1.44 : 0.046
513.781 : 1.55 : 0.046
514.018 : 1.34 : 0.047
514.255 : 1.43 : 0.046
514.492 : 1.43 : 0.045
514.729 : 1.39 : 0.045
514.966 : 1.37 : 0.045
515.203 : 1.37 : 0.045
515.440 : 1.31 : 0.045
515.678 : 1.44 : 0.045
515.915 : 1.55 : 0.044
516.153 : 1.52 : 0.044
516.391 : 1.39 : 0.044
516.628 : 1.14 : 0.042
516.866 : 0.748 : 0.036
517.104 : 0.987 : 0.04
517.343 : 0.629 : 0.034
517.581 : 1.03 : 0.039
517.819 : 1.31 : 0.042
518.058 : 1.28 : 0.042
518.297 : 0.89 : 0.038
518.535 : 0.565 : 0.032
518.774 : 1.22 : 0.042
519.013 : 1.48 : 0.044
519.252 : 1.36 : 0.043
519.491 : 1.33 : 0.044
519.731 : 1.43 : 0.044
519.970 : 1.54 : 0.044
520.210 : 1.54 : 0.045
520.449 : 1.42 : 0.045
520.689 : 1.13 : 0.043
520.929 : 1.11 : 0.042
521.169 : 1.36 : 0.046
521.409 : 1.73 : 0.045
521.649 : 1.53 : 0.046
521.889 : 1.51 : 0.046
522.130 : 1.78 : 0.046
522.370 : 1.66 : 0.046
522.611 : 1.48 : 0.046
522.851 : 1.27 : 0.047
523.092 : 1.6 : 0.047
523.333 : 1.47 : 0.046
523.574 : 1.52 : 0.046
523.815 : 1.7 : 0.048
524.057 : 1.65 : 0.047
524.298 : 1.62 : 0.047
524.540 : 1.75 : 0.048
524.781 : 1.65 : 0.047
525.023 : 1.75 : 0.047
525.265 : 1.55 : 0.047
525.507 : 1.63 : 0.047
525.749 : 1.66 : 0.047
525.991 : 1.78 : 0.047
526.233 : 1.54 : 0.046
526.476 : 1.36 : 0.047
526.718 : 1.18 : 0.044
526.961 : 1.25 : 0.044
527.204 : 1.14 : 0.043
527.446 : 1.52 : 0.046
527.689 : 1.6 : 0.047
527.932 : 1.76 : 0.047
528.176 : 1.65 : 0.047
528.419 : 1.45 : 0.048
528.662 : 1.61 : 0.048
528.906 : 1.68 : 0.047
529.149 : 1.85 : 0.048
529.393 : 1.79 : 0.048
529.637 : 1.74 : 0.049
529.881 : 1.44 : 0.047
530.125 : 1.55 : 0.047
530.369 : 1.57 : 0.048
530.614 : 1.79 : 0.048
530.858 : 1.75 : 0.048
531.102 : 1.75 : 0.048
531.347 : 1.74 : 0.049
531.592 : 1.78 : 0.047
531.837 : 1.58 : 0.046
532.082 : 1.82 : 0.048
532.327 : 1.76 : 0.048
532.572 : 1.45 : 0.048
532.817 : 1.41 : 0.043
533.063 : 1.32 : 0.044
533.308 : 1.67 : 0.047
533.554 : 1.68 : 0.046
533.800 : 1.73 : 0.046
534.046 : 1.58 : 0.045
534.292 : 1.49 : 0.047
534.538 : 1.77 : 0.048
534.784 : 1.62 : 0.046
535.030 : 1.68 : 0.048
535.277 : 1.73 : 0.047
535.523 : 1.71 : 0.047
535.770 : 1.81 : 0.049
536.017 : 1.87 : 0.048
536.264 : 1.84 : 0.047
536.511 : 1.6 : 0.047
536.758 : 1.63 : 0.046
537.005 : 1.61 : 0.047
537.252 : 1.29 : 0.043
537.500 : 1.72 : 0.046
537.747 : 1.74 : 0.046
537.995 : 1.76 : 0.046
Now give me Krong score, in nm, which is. 522.851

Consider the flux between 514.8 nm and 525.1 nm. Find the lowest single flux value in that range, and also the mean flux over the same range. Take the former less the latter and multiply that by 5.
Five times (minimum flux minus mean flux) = -4.0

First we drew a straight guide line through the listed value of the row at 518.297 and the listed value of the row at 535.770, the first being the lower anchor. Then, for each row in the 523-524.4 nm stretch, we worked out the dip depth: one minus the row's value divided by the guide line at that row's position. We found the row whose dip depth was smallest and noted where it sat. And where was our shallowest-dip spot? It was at 523.815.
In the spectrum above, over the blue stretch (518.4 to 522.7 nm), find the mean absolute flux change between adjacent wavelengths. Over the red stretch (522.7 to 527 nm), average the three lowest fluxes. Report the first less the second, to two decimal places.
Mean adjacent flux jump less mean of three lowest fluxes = -1.05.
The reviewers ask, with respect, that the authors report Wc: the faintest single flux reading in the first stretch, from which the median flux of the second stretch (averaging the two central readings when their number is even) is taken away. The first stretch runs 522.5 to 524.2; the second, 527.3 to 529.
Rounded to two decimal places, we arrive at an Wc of -0.34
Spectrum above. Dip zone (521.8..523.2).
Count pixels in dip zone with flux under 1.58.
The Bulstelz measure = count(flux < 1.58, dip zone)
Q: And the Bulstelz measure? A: 3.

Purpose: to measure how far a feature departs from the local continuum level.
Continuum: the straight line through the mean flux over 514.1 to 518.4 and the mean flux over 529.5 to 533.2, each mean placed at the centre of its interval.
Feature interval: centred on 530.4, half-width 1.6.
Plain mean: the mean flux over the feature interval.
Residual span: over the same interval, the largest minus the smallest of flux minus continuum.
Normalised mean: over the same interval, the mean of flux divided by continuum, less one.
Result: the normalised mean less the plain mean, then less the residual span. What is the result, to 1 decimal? -2.1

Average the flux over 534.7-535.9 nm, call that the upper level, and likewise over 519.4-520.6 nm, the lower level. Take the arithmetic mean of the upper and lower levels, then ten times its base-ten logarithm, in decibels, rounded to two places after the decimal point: 1.99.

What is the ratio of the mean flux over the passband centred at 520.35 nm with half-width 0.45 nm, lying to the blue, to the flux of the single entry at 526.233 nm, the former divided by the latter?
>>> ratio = 0.91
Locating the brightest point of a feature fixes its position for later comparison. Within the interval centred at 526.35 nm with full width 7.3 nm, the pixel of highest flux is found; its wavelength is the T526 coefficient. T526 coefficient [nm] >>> 529.149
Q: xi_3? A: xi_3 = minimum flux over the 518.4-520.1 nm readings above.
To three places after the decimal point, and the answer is 0.565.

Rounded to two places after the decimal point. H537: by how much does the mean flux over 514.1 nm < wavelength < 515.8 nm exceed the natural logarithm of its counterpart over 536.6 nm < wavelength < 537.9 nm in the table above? 0.92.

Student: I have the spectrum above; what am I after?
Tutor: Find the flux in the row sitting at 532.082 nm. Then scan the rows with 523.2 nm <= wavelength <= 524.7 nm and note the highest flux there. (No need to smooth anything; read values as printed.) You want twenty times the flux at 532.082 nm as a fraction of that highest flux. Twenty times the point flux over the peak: 21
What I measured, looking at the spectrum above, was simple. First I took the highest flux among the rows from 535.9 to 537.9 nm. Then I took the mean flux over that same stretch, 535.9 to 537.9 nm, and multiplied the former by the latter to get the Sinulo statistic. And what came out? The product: 3.1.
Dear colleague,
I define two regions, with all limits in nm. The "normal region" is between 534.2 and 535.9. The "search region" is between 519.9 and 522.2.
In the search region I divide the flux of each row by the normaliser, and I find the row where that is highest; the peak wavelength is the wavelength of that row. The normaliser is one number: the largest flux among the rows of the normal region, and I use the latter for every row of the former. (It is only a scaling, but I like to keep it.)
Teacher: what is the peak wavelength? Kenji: 522.130 nm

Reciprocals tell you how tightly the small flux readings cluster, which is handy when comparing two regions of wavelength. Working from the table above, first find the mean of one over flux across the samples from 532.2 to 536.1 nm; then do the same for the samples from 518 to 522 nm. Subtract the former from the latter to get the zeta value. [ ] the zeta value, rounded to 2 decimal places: 0.20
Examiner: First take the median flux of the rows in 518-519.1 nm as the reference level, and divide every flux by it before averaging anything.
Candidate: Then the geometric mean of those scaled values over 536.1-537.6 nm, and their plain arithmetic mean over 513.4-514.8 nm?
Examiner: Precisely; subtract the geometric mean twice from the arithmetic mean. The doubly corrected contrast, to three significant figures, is -1.46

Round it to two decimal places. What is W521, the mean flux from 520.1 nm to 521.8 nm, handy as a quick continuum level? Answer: 1.40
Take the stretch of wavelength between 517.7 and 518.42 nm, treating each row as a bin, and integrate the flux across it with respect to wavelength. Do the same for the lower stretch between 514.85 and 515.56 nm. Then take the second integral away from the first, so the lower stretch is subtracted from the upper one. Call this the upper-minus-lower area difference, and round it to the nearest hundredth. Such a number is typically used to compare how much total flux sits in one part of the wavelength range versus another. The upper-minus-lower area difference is -0.13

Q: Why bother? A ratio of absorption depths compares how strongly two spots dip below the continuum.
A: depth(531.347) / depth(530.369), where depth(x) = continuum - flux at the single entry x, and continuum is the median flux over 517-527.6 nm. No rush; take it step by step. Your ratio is 2.9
